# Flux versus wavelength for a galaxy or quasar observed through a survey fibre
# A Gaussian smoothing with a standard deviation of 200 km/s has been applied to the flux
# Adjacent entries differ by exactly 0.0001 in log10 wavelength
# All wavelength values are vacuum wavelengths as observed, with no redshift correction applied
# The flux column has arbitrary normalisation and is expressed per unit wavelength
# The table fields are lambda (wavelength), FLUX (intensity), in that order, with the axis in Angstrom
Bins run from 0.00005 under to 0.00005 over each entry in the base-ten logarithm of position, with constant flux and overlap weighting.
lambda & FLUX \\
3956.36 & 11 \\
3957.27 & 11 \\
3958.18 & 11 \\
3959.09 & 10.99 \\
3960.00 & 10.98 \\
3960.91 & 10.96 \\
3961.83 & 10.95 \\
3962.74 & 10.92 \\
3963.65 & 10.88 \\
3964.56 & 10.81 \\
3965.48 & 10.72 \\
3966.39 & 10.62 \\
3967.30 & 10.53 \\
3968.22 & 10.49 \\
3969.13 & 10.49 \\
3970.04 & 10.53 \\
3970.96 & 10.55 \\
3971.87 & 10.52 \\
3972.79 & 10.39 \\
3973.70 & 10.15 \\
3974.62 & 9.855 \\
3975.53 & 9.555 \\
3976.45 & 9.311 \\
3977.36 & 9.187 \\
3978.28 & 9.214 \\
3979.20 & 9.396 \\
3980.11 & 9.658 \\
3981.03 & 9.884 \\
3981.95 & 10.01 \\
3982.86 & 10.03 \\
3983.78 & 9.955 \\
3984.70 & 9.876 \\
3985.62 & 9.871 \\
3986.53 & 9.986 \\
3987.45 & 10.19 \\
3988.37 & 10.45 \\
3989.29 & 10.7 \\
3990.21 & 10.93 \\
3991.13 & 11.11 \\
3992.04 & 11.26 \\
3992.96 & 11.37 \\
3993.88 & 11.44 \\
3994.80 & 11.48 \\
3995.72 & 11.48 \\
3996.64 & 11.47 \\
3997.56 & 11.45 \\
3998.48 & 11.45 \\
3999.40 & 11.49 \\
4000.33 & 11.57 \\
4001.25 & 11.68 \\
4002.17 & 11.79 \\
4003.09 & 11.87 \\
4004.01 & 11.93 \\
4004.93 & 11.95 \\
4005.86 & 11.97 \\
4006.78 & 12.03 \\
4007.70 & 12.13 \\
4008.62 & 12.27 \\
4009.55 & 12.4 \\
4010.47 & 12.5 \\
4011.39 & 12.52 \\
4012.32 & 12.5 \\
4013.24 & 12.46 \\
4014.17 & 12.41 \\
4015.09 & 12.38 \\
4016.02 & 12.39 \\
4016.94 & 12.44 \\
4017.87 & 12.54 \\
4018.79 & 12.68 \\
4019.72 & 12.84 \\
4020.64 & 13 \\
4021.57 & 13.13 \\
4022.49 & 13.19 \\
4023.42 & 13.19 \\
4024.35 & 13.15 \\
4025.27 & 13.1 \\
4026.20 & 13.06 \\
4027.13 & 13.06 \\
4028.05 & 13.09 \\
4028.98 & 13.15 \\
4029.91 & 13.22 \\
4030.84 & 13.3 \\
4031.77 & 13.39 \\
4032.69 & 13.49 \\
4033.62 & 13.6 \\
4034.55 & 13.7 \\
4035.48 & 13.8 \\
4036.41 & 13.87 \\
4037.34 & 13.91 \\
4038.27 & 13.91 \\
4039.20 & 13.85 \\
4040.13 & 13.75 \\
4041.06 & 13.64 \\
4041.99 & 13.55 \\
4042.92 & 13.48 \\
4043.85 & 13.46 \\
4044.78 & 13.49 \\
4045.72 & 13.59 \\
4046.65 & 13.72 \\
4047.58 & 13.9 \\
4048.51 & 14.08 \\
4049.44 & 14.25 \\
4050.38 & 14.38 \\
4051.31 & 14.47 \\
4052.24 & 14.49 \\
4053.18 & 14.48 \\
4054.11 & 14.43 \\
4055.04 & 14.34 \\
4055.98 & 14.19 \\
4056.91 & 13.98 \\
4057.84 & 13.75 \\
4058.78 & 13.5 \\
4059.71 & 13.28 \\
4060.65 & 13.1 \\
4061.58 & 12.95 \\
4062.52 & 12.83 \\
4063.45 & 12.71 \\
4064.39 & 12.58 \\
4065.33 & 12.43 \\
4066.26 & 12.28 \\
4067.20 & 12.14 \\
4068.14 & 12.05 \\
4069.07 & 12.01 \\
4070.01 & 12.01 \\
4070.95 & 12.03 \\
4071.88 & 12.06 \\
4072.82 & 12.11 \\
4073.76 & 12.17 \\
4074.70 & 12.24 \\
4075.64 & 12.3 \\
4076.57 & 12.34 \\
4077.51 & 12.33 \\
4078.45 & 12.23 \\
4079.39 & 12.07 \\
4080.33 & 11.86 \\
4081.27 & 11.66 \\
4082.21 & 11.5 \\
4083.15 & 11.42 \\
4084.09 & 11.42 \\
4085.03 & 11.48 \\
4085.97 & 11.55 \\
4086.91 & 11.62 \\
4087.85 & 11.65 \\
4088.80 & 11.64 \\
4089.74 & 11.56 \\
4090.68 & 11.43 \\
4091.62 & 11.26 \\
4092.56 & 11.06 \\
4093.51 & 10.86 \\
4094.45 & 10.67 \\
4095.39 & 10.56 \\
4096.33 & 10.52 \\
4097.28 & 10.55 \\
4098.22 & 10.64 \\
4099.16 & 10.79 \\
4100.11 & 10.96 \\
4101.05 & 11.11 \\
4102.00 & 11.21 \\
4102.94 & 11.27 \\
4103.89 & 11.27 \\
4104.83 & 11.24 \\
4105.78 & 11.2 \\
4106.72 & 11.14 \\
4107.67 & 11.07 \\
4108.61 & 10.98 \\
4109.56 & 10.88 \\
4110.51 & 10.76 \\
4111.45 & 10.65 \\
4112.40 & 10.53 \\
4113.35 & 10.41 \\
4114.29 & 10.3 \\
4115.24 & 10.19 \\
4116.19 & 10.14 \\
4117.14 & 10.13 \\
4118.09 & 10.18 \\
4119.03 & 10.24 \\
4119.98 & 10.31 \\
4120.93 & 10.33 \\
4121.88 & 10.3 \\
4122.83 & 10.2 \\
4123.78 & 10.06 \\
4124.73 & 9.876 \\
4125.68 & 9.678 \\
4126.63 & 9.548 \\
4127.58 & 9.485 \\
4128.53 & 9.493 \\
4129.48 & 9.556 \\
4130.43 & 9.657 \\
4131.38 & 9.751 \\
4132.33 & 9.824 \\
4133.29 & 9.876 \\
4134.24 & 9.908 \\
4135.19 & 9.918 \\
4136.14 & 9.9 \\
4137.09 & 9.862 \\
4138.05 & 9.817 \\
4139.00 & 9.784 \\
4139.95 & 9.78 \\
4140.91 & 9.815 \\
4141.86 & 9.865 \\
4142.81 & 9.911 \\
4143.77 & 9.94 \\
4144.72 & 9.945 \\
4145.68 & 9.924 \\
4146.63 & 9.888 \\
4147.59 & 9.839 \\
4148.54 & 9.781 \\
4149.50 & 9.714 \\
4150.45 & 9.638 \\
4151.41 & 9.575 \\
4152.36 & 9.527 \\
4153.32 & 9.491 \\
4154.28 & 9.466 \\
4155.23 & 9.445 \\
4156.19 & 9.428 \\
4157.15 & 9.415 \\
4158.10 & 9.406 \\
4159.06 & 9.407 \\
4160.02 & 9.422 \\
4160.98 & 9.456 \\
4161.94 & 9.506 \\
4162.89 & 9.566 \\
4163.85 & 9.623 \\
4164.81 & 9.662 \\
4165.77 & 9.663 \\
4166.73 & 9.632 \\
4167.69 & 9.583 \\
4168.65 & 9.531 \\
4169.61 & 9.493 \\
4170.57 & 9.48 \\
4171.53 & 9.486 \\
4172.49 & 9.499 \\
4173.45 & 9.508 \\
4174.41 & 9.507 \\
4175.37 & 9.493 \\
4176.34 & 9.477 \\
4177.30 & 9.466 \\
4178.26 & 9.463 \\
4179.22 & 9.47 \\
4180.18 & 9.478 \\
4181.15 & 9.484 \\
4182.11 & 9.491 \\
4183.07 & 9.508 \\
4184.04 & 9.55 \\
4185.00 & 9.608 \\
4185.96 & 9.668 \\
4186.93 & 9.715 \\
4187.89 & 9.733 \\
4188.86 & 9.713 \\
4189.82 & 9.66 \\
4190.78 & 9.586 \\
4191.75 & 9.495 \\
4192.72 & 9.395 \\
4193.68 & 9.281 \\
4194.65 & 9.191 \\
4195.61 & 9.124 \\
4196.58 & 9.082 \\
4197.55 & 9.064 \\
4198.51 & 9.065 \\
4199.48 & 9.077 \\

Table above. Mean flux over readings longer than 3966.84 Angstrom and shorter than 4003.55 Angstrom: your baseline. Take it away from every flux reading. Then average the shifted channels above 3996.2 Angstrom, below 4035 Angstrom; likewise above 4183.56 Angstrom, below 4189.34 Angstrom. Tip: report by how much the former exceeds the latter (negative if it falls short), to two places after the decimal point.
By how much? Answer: 2.88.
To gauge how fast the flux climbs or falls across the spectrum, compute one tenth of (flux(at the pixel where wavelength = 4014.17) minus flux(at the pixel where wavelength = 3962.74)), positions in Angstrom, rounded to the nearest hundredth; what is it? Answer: 0.15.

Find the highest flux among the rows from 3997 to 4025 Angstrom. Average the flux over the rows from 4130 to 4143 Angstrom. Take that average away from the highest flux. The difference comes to 3.4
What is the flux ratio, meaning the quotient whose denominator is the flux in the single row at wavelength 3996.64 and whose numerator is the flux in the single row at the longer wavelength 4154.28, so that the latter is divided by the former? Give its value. 0.83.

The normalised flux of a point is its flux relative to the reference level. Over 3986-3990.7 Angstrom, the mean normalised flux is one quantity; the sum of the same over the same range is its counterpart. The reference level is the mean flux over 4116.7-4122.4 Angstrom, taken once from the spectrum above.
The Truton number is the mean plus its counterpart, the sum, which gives 6.1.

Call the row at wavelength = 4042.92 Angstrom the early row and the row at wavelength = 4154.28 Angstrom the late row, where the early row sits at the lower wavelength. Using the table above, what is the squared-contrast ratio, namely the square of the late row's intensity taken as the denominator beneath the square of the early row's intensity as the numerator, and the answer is 2.0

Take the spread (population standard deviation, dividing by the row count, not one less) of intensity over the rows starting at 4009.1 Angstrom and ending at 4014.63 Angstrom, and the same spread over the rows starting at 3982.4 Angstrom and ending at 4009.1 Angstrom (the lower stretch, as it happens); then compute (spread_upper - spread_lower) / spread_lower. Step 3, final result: -0.94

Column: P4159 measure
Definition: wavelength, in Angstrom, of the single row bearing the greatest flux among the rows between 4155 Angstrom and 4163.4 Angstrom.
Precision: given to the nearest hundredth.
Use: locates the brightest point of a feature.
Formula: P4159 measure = 4162.89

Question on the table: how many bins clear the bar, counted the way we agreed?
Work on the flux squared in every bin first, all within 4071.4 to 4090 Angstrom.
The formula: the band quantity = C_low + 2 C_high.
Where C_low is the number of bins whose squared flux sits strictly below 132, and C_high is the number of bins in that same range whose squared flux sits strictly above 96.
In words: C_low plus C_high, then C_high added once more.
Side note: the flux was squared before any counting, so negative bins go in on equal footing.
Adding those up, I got 43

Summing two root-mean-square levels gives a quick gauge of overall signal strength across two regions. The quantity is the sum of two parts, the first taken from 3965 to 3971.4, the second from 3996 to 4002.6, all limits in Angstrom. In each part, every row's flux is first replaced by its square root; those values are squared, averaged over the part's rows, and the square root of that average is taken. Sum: 6.6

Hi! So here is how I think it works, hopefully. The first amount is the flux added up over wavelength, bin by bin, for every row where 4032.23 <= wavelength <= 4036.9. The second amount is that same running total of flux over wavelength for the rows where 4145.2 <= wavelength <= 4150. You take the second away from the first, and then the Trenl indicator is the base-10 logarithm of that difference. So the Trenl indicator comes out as 1.22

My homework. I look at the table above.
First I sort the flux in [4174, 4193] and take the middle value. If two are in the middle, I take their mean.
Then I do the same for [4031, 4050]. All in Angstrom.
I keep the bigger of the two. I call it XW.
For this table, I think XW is 13.71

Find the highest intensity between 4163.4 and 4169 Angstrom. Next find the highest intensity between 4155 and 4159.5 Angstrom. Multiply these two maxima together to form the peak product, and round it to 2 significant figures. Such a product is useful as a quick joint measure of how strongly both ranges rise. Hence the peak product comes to 91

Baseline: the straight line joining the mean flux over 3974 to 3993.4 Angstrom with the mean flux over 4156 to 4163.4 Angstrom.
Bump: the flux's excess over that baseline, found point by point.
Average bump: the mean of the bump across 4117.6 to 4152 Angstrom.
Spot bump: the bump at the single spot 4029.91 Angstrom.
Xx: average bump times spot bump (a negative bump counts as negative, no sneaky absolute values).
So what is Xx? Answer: 1.1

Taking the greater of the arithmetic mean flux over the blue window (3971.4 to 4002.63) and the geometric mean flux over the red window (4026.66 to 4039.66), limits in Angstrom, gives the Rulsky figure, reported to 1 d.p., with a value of 13.5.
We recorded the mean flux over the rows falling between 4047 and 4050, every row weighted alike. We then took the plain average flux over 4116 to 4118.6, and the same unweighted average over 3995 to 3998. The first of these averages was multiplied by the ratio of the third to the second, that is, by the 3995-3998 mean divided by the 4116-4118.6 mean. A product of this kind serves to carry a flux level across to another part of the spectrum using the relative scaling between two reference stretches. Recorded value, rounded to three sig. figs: 15.9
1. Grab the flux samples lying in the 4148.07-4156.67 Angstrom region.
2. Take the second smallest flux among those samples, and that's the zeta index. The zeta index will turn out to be 9.445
